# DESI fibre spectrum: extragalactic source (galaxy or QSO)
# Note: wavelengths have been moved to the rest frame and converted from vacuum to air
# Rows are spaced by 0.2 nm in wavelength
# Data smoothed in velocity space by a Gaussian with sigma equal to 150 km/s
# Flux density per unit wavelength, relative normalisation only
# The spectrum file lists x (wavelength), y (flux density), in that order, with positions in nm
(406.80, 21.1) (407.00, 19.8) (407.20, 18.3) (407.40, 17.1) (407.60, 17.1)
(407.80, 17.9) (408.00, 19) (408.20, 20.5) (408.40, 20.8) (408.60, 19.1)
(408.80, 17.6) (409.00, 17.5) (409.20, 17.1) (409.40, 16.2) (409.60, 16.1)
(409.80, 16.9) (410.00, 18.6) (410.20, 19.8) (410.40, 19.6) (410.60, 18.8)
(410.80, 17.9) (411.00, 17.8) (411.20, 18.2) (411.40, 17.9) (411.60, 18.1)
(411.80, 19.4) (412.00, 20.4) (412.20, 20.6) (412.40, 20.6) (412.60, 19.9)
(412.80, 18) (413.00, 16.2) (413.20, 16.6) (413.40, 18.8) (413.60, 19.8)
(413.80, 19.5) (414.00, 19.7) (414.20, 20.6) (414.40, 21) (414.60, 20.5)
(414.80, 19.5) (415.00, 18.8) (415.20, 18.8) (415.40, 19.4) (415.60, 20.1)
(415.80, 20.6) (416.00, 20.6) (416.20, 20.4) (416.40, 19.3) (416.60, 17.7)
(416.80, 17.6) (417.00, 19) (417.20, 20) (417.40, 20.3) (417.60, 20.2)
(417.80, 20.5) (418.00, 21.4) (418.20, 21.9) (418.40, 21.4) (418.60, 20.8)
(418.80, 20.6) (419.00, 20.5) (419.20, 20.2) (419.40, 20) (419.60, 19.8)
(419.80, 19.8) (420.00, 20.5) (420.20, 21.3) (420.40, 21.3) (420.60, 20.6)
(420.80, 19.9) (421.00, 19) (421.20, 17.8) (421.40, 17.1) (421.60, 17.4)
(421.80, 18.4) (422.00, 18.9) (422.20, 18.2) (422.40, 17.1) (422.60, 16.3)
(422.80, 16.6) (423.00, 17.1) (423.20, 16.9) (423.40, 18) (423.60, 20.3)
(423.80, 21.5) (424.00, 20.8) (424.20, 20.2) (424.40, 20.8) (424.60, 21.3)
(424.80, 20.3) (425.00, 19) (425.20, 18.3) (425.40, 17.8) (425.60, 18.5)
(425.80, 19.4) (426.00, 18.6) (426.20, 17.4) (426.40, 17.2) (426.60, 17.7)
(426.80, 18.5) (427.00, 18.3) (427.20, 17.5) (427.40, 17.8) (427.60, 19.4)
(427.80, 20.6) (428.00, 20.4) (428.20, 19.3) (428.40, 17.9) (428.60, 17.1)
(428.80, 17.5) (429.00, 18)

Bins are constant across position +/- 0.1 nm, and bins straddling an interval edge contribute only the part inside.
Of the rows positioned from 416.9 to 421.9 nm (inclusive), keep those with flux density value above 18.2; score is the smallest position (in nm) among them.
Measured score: 417.00 nm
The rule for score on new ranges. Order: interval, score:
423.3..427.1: 423.60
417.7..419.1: 417.80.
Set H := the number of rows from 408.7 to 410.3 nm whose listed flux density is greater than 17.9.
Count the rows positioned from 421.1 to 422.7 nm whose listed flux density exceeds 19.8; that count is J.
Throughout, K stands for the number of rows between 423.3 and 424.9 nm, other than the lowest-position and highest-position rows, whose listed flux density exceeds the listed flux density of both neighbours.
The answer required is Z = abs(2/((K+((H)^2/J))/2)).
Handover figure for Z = 0.00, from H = 2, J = 0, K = 2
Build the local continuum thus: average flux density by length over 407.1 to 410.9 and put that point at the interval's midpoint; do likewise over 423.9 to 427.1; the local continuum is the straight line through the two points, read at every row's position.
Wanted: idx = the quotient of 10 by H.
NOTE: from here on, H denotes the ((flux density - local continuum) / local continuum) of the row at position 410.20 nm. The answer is 119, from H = 0.084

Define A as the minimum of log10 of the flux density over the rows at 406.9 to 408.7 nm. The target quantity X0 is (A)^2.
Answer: 1.52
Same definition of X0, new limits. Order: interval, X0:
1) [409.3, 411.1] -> 1.46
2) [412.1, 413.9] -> 1.46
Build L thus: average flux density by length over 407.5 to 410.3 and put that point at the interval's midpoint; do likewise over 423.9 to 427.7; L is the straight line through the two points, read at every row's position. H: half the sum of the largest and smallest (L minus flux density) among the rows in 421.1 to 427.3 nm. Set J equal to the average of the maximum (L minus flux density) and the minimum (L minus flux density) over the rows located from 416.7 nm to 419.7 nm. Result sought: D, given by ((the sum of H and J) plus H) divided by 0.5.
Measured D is -3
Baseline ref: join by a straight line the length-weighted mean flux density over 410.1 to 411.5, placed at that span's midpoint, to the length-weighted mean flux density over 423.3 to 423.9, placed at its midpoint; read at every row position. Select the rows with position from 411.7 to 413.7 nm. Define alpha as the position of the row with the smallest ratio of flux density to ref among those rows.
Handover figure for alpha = 413.00 nm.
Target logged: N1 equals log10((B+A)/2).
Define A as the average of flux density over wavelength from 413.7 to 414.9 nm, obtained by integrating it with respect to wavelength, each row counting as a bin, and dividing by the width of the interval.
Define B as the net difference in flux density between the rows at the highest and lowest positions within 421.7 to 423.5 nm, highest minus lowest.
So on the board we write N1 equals 0.99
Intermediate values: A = 20.1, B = -0.40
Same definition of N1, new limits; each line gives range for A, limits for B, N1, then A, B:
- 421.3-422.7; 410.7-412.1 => 1.00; 17.6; 2.50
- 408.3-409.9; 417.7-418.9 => 0.95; 17.7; 0.10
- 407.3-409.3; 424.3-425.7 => 0.90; 18.4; -2.30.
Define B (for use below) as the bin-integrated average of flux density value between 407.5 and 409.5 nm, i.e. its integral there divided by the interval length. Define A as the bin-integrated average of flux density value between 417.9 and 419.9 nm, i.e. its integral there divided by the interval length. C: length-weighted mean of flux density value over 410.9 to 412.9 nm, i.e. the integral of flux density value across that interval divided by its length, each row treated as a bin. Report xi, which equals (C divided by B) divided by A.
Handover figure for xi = 0.051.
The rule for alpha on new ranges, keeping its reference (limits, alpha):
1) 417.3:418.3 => 417.60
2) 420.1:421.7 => 421.40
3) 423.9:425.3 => 425.20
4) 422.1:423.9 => 422.60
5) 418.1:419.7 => 419.60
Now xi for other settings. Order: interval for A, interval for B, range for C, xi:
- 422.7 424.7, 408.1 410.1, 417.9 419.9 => 0.059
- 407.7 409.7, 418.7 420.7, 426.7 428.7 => 0.050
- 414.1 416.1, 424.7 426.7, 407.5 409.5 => 0.050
